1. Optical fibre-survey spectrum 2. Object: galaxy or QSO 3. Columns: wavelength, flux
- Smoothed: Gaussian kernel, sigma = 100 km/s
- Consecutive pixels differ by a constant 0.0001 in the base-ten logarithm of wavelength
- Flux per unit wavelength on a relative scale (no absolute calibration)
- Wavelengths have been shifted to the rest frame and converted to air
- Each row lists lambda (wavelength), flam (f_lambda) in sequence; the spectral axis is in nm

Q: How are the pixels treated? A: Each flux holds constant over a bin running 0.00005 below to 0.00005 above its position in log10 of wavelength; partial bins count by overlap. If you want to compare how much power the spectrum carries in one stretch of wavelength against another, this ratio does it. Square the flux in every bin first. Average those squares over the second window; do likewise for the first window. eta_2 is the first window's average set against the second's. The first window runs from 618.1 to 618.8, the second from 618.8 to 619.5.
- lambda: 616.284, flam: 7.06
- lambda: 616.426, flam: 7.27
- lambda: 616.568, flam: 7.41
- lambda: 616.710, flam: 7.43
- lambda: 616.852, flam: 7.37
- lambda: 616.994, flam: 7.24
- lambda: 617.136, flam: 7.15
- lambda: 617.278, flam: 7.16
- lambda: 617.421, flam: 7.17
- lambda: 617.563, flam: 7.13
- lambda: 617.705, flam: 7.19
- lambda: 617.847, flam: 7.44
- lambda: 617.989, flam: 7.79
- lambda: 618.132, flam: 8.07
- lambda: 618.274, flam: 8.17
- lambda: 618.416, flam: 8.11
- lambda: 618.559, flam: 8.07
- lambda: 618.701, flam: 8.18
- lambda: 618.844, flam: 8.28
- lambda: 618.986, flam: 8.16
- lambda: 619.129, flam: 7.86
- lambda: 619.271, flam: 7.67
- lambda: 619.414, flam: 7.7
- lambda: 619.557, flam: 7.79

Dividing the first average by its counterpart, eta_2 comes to 1.05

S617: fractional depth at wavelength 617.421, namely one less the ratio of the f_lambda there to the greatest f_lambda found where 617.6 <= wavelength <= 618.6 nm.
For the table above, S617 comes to 0.12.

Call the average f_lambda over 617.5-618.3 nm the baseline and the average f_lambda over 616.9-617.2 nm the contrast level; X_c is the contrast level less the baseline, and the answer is -0.4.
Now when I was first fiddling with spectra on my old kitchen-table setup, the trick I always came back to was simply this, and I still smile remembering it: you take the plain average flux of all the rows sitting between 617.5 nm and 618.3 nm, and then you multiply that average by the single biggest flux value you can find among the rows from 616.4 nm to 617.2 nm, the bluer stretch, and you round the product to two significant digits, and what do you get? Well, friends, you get 57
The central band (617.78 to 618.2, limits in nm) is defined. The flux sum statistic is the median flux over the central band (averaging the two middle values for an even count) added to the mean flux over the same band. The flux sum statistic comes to 15.6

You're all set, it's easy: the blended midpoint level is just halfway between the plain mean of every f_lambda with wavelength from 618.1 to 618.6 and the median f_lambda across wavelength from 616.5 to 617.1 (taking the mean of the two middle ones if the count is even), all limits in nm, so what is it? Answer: 7.75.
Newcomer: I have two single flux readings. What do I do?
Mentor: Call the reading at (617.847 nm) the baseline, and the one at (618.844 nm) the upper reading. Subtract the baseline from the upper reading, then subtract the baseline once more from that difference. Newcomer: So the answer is -6.6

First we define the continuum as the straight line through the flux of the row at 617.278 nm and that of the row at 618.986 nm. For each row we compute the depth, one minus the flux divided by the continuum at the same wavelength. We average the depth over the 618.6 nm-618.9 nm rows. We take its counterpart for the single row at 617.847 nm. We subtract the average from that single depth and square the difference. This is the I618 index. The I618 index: 0.0010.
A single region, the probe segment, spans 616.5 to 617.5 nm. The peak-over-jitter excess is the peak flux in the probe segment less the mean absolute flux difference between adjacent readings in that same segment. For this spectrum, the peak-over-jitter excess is 7.38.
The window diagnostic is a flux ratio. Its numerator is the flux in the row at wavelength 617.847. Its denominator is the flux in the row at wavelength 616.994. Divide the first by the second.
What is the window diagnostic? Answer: 1.03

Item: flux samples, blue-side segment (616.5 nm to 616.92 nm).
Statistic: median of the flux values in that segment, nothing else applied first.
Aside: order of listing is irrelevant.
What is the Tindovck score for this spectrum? 7.41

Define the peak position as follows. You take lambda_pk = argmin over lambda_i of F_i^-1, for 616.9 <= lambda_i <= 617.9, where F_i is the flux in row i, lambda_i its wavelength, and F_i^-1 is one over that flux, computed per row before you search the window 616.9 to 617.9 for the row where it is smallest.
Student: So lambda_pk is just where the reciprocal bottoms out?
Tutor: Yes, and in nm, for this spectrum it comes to 617.847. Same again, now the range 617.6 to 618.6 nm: 618.274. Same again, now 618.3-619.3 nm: 618.844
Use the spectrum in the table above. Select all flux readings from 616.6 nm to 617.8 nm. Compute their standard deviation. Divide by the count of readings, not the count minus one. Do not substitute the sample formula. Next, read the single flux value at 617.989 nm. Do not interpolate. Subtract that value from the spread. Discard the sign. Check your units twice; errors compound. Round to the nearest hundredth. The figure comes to 7.69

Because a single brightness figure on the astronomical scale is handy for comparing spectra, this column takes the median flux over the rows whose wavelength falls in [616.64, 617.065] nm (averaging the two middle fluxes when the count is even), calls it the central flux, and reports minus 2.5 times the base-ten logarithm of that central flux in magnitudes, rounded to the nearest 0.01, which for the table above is -2.17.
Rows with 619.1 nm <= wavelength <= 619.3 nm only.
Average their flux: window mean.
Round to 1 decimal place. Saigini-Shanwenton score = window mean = 7.8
